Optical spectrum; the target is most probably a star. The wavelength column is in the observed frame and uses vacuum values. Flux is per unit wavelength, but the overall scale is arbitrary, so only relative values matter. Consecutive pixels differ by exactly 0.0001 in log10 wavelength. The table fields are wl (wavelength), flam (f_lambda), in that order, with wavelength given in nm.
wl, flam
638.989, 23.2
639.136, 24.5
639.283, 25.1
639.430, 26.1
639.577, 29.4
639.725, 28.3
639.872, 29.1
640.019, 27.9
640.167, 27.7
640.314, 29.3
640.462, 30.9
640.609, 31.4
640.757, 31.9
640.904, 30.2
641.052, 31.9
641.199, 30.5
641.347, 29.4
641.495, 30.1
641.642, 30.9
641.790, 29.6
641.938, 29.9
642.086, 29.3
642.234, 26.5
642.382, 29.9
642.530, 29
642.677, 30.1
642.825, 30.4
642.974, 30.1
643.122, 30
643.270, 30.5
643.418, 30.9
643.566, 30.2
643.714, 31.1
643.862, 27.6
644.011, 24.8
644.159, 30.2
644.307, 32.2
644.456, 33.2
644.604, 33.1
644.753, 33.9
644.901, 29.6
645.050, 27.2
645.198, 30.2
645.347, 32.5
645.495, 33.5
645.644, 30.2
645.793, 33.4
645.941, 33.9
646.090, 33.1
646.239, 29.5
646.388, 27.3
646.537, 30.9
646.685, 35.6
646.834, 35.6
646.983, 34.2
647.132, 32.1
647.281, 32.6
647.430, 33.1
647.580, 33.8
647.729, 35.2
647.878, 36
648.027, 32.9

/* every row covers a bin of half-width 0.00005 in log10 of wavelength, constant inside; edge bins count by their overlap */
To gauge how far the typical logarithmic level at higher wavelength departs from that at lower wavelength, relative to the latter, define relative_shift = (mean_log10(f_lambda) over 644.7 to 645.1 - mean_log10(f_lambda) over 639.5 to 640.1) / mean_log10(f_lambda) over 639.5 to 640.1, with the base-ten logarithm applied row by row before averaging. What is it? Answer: 0.015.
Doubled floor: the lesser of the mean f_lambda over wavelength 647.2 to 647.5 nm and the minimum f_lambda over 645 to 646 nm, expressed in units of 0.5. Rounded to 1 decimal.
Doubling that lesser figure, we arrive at 54.4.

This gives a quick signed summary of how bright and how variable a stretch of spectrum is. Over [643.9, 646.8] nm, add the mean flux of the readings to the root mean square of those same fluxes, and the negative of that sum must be -62.7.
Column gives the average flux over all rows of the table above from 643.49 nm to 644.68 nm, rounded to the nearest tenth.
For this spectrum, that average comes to 30.3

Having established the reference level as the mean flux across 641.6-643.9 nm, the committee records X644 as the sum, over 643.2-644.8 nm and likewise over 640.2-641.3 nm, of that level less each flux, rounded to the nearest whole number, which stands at -18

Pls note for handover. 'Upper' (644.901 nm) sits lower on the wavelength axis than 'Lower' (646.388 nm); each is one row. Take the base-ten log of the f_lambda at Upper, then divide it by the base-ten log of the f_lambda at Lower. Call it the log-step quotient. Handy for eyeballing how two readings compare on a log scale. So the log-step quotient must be 1.02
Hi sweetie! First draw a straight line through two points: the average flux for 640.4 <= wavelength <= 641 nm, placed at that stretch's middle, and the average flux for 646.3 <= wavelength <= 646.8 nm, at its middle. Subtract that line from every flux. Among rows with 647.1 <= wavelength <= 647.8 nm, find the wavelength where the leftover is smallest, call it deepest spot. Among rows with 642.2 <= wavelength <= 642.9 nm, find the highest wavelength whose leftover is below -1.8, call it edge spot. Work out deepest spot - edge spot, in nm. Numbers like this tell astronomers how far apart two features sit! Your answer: 4.60 nm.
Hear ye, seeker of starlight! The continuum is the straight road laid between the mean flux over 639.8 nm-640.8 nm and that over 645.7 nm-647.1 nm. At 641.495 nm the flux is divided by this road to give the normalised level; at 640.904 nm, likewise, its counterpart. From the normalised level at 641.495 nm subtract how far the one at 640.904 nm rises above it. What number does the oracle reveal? 0.98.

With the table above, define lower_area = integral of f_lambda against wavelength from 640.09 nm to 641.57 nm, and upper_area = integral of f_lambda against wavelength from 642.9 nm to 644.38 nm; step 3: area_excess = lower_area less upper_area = 1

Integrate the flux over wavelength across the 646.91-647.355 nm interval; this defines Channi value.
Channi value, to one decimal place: 14.7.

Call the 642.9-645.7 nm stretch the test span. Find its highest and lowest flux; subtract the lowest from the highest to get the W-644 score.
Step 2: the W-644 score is 9.1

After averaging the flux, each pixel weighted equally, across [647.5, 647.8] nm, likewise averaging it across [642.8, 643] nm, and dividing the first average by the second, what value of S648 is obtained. 1.14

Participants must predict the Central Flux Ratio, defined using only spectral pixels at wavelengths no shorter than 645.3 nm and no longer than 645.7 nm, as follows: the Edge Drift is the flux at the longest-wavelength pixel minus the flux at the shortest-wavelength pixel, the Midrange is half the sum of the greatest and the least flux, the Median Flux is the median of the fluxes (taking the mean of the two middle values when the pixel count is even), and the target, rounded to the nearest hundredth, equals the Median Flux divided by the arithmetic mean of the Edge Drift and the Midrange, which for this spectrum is 2.20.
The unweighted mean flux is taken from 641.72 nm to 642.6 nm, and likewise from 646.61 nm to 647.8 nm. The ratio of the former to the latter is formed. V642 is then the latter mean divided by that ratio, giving 40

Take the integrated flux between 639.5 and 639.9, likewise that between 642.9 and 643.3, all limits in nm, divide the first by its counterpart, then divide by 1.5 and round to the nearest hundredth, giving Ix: 0.64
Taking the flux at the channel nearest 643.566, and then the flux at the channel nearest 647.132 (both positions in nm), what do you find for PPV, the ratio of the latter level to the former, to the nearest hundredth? 1.06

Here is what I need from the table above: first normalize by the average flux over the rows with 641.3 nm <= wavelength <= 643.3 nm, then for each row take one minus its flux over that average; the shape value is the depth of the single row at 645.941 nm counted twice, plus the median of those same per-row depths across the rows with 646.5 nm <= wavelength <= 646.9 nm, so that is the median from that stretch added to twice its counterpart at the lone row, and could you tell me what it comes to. -0.5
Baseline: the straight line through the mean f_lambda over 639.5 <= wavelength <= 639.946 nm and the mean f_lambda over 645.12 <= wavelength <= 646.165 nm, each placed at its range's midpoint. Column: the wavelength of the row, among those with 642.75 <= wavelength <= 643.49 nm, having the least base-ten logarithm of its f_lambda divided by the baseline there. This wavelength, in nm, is 643.122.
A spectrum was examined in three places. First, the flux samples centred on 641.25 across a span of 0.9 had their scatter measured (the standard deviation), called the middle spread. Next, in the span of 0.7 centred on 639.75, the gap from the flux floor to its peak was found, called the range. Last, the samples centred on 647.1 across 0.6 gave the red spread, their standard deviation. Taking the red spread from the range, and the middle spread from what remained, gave 1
